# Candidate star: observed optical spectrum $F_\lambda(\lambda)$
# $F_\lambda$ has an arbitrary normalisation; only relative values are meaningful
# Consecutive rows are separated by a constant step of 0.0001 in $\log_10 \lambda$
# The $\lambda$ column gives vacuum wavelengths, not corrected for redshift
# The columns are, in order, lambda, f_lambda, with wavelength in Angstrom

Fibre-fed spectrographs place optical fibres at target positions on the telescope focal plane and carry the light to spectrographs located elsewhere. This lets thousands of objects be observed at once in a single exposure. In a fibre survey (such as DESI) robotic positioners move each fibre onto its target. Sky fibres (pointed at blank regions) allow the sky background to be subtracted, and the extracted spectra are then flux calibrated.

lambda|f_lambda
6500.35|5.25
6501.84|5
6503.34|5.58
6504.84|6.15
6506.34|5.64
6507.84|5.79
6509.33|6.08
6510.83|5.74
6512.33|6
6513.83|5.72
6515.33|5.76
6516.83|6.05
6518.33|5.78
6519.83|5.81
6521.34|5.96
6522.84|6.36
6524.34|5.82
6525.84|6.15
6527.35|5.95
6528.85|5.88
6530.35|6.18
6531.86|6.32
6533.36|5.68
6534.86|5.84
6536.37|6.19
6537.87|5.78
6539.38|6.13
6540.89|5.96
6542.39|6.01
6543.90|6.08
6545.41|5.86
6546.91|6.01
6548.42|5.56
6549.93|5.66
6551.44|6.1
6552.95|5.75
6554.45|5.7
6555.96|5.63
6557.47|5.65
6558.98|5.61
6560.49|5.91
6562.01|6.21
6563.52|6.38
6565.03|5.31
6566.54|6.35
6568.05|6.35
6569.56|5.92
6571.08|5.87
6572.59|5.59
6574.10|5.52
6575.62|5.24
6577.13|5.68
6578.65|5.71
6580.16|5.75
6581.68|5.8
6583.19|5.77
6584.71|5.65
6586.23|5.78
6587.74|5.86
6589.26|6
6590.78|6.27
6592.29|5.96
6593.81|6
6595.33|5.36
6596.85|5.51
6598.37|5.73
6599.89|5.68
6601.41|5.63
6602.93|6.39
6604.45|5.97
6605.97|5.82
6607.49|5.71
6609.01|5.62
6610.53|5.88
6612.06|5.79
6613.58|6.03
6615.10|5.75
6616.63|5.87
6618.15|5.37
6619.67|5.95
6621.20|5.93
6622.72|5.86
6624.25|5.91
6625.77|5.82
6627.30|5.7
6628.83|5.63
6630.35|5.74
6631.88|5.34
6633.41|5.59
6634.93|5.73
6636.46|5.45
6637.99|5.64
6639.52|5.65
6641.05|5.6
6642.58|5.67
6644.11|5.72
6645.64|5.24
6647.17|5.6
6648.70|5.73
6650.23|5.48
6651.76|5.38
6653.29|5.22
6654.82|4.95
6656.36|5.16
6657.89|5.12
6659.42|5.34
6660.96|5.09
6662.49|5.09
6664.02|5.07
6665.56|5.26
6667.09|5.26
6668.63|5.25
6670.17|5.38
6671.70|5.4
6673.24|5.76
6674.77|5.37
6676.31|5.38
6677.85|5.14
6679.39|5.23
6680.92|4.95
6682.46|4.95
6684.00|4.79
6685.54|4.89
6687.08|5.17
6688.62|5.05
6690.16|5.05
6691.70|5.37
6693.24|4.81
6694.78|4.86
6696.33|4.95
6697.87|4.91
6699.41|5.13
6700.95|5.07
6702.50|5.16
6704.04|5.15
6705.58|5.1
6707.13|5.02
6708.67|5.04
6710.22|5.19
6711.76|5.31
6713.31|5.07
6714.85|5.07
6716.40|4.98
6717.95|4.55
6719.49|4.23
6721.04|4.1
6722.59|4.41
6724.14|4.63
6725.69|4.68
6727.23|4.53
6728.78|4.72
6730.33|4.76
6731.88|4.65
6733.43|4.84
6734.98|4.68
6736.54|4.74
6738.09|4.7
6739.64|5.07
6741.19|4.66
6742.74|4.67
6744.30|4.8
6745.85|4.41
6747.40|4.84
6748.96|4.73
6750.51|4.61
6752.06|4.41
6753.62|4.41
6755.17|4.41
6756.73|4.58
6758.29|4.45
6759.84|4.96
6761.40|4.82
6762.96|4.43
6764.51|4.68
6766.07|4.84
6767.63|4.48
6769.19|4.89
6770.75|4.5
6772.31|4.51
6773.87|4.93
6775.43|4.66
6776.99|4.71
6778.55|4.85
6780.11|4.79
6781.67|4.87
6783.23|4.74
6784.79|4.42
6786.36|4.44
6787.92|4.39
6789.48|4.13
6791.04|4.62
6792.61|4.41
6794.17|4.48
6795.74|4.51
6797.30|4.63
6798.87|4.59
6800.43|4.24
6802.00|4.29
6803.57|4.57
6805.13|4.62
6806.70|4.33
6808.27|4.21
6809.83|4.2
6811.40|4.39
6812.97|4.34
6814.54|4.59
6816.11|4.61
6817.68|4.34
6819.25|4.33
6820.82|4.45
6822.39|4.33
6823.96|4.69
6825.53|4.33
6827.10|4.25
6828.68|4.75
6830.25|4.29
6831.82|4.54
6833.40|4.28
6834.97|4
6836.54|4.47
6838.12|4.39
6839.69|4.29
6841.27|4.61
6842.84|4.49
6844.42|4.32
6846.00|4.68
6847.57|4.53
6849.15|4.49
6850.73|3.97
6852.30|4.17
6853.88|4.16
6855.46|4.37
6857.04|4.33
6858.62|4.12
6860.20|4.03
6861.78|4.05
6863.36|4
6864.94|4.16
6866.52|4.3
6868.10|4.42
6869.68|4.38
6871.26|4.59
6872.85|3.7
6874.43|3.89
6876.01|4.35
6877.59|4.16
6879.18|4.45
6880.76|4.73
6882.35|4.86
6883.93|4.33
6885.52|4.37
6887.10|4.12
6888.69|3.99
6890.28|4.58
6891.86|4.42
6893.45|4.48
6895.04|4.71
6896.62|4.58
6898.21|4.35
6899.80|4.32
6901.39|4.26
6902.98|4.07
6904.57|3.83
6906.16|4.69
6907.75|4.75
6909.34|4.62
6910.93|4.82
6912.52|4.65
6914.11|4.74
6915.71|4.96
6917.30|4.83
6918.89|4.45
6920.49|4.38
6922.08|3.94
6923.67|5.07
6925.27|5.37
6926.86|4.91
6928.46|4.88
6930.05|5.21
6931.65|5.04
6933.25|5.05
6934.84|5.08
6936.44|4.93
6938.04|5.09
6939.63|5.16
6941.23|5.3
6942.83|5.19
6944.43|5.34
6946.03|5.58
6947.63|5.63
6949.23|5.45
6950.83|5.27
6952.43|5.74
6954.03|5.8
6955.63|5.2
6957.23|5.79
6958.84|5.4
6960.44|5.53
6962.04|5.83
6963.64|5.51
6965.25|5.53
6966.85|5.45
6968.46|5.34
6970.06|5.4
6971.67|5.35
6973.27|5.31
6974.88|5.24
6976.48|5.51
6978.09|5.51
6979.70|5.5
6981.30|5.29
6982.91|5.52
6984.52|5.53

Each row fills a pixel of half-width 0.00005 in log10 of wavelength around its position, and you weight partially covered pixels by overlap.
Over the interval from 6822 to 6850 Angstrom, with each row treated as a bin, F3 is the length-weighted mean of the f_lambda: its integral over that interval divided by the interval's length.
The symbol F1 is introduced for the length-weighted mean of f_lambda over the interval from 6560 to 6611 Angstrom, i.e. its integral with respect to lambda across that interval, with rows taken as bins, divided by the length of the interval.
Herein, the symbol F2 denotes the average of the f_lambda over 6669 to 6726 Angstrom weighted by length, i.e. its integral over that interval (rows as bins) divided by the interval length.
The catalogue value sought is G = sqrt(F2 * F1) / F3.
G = 1.22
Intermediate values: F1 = 5.83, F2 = 5.0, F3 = 4.4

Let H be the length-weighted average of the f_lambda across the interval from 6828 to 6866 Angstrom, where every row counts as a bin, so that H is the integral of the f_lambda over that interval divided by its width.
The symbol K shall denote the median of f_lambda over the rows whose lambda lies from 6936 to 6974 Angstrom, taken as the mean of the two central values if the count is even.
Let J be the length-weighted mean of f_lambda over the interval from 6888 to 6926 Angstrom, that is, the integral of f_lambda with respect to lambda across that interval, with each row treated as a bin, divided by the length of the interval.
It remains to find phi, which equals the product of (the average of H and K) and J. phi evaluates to 22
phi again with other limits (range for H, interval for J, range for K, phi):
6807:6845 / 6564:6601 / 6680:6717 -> 27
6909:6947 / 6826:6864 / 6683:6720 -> 22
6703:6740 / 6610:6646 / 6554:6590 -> 30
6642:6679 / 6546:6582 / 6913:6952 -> 30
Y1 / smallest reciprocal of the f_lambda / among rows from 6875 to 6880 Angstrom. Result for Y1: 0.225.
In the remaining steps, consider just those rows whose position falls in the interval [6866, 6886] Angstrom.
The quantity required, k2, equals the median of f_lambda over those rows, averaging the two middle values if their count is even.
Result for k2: 4.4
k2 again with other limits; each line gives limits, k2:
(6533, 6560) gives 5.8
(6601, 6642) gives 5.7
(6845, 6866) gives 4.2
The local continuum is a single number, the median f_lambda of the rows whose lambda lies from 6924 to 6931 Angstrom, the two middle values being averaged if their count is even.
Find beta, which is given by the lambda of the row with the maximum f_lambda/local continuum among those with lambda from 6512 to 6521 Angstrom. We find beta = 6516.83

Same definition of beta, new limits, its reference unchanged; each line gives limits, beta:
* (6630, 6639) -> 6630.35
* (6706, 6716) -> 6711.76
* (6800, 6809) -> 6805.13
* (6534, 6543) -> 6536.37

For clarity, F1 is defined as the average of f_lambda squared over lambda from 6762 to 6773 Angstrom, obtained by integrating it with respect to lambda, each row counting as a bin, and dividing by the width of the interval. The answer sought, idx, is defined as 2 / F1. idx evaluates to 0.093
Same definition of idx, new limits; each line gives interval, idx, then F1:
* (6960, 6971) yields 0.066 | 30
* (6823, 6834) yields 0.101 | 20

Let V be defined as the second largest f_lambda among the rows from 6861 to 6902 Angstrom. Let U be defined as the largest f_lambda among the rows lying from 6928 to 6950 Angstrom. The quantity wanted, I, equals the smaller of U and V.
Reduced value 4.73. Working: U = 5.63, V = 4.73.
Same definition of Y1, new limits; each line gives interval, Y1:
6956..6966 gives 0.172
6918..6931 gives 0.186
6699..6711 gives 0.193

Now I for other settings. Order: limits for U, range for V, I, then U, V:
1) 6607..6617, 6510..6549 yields 6.03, 6.03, 6.32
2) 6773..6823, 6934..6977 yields 4.93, 4.93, 5.8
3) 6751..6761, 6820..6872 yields 4.69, 4.96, 4.69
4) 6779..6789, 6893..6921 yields 4.83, 4.87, 4.83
